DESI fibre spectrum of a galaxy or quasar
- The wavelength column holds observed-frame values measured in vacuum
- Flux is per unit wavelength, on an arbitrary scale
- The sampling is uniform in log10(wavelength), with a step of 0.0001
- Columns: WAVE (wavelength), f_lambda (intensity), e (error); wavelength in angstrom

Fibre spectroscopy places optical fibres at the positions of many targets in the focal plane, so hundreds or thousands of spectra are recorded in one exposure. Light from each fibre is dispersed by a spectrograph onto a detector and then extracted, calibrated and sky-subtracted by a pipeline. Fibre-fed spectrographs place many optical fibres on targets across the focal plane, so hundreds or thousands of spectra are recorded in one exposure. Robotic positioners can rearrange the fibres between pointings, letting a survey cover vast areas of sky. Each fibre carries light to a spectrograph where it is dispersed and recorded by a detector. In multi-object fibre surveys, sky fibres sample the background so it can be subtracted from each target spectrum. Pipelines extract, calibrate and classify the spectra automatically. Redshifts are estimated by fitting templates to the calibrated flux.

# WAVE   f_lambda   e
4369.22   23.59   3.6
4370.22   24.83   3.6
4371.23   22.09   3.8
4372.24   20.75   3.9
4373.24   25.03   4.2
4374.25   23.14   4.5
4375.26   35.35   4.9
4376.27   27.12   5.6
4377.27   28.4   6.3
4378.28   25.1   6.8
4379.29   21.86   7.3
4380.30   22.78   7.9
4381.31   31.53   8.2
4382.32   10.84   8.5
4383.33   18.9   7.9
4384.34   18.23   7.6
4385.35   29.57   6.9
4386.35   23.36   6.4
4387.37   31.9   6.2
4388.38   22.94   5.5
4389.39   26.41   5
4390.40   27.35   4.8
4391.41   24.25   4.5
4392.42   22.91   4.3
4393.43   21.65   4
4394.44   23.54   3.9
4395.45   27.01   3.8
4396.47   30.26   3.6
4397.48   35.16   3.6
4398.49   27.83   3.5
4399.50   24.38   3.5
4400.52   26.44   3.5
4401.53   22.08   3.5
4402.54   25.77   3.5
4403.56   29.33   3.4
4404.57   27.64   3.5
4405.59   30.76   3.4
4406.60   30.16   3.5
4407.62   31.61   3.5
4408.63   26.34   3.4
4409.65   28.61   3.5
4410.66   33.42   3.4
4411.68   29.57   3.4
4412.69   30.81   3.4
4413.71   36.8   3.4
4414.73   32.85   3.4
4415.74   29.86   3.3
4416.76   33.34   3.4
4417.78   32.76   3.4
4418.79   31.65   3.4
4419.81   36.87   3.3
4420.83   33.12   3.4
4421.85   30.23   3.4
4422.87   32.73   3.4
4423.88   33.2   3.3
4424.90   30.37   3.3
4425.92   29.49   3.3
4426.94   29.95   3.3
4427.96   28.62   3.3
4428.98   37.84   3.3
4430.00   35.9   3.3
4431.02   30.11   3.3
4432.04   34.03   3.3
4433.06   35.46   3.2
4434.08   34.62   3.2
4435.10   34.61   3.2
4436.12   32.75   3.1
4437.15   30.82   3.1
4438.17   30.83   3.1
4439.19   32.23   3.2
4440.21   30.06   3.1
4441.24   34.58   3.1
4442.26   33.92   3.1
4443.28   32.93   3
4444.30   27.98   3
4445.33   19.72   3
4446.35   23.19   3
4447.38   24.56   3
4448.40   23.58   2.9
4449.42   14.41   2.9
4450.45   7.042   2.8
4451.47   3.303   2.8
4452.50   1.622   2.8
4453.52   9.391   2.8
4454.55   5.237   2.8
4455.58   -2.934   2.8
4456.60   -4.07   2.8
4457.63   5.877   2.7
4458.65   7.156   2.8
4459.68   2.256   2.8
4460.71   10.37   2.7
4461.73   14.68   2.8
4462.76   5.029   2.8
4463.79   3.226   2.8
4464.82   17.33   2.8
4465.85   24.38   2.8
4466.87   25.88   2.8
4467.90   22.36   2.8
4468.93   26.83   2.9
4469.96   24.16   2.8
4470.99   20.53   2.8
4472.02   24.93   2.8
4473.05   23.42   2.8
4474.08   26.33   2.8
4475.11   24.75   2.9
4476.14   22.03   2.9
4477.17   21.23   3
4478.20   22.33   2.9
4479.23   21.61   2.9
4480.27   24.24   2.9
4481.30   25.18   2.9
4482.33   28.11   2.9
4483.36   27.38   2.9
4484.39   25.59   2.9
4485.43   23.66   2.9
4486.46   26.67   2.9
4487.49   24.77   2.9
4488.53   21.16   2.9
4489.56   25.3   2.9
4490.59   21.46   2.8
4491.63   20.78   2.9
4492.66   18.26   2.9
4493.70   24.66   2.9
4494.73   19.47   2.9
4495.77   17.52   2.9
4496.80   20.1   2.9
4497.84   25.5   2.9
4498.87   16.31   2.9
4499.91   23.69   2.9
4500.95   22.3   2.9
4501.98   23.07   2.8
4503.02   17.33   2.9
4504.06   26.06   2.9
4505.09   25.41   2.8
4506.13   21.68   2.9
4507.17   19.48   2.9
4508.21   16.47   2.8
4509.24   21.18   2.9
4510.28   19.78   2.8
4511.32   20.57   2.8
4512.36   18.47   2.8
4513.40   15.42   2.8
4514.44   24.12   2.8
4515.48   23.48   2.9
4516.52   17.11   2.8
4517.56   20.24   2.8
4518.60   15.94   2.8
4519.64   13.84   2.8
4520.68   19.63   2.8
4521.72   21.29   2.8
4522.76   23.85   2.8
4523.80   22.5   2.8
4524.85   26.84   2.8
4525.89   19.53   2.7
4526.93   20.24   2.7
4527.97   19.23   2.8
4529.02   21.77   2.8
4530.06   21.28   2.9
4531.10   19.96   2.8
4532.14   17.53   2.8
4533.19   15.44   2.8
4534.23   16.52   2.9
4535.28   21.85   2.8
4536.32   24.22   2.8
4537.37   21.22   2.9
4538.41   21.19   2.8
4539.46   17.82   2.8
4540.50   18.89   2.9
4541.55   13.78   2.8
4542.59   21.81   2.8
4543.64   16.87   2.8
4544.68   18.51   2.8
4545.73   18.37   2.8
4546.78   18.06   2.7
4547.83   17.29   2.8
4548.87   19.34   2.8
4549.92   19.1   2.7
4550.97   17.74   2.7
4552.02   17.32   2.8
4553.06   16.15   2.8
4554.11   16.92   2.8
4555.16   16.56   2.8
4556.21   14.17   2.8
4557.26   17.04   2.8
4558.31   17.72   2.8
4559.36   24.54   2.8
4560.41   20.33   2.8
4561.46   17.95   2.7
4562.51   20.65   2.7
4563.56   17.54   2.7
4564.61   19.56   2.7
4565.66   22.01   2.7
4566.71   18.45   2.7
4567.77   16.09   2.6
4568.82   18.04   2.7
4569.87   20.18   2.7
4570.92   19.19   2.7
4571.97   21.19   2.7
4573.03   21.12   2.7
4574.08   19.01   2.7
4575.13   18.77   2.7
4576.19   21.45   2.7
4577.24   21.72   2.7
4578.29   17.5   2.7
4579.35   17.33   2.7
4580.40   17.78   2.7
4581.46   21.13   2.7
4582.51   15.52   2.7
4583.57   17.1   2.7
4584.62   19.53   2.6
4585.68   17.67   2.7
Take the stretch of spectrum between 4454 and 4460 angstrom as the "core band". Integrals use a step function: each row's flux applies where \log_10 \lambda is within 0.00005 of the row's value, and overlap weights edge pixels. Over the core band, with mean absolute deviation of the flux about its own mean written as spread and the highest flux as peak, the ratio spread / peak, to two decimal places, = 0.54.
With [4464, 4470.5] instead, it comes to 0.09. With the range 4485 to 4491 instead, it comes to 0.07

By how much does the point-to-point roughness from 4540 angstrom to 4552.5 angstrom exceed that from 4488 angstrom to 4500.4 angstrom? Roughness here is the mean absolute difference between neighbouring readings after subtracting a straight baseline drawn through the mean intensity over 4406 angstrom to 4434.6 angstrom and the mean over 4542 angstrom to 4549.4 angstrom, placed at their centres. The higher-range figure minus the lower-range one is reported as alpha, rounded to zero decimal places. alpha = -2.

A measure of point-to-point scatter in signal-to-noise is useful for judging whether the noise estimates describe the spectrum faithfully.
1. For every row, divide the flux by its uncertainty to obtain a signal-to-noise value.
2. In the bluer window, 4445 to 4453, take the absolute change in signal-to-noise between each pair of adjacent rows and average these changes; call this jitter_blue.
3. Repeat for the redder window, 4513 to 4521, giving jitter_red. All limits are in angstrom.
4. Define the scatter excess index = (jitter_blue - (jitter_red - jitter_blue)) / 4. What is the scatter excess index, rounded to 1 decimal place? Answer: 0.3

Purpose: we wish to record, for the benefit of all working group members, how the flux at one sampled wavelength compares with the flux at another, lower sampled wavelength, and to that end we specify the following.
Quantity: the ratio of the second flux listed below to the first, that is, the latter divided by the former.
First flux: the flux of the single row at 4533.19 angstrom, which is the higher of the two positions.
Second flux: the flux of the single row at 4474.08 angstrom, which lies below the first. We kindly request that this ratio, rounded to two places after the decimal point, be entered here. 1.71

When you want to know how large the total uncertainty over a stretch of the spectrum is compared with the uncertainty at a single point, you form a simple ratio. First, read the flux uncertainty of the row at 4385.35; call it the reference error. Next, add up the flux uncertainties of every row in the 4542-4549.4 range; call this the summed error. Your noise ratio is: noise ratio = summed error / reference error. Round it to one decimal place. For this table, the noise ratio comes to 2.8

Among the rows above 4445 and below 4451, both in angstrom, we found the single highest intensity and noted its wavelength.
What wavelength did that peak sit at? 4447.38 angstrom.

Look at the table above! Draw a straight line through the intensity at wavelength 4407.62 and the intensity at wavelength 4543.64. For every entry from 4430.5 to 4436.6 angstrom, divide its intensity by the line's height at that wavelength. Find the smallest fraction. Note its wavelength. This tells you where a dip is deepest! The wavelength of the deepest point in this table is 4431.02 angstrom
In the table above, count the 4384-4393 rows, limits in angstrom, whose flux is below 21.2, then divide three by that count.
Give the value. 3.0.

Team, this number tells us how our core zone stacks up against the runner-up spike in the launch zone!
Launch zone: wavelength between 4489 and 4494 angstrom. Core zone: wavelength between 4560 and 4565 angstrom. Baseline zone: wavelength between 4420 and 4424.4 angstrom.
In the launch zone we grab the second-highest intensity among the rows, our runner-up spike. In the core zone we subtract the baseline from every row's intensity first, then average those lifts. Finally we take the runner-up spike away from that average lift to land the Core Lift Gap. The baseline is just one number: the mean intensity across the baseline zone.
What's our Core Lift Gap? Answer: -38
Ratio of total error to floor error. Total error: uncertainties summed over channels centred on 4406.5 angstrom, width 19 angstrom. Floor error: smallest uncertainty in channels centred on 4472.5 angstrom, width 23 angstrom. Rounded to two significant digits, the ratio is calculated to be 23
